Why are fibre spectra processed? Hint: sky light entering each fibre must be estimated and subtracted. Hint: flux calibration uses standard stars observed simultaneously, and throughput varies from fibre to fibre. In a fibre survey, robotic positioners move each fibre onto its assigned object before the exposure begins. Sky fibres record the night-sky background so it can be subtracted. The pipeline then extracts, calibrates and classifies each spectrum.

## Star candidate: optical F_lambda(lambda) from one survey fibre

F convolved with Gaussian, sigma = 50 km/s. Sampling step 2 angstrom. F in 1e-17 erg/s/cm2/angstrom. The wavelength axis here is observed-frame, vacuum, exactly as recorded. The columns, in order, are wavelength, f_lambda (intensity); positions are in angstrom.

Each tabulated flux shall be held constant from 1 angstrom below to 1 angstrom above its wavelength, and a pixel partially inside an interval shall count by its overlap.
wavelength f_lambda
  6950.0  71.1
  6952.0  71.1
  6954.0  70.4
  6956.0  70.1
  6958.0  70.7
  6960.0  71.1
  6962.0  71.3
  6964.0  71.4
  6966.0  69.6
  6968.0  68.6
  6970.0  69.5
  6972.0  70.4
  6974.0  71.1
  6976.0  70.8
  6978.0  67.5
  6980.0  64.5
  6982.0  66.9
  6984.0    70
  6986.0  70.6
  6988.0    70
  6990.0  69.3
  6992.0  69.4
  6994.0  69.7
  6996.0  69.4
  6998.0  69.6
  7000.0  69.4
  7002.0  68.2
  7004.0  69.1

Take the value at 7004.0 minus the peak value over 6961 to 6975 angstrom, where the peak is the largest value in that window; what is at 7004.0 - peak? -2.3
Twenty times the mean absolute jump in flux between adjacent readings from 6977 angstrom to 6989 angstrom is 38.8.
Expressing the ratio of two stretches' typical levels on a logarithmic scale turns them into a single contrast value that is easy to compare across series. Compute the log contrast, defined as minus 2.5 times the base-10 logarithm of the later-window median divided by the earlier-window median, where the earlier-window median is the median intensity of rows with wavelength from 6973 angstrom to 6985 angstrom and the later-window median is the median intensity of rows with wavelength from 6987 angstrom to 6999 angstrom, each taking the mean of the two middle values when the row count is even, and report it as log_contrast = -0.012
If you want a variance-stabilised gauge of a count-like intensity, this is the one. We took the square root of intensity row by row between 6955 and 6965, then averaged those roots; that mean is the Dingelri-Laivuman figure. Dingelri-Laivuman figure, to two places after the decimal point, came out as 8.42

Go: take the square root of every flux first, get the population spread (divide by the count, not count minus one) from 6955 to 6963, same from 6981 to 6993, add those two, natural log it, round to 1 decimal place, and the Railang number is -2.3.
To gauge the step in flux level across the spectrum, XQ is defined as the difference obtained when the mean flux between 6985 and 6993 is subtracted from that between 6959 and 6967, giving 1.0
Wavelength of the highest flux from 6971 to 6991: 6974.0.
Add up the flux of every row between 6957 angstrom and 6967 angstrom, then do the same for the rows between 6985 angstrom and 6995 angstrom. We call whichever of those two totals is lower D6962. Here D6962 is 349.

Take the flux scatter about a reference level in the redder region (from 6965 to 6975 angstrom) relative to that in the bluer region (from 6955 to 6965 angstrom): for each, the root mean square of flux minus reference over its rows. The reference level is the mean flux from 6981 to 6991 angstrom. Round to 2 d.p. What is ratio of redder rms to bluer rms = 0.60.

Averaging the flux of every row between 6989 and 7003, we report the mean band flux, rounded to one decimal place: 69.3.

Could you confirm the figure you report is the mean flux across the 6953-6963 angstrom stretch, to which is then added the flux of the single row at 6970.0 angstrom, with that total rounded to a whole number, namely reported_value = 140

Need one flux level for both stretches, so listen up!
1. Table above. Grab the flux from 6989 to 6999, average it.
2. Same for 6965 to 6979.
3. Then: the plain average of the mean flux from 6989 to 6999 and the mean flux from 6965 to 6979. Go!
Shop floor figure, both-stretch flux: 69.6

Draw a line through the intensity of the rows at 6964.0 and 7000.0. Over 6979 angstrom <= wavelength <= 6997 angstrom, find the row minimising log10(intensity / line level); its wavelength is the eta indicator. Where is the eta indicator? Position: 6980.0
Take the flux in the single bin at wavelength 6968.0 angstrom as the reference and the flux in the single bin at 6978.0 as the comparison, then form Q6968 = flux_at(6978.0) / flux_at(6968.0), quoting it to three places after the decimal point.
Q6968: 0.984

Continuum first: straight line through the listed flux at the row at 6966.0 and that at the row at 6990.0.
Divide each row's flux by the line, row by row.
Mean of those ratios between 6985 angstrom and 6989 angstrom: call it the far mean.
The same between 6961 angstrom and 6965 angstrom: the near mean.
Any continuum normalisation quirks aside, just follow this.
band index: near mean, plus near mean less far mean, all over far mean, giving 1.02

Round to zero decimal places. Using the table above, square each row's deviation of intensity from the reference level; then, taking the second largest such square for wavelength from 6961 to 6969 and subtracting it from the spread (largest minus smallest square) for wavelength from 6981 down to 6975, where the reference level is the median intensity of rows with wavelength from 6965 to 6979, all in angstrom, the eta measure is 22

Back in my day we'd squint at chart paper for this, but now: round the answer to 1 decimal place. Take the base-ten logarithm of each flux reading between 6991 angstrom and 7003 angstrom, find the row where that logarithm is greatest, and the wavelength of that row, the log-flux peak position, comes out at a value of 6994.0 angstrom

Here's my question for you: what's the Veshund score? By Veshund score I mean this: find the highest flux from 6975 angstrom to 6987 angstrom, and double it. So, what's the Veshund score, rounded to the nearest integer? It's 142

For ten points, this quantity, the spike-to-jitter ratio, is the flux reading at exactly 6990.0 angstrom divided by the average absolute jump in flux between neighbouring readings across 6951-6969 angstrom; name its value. 109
